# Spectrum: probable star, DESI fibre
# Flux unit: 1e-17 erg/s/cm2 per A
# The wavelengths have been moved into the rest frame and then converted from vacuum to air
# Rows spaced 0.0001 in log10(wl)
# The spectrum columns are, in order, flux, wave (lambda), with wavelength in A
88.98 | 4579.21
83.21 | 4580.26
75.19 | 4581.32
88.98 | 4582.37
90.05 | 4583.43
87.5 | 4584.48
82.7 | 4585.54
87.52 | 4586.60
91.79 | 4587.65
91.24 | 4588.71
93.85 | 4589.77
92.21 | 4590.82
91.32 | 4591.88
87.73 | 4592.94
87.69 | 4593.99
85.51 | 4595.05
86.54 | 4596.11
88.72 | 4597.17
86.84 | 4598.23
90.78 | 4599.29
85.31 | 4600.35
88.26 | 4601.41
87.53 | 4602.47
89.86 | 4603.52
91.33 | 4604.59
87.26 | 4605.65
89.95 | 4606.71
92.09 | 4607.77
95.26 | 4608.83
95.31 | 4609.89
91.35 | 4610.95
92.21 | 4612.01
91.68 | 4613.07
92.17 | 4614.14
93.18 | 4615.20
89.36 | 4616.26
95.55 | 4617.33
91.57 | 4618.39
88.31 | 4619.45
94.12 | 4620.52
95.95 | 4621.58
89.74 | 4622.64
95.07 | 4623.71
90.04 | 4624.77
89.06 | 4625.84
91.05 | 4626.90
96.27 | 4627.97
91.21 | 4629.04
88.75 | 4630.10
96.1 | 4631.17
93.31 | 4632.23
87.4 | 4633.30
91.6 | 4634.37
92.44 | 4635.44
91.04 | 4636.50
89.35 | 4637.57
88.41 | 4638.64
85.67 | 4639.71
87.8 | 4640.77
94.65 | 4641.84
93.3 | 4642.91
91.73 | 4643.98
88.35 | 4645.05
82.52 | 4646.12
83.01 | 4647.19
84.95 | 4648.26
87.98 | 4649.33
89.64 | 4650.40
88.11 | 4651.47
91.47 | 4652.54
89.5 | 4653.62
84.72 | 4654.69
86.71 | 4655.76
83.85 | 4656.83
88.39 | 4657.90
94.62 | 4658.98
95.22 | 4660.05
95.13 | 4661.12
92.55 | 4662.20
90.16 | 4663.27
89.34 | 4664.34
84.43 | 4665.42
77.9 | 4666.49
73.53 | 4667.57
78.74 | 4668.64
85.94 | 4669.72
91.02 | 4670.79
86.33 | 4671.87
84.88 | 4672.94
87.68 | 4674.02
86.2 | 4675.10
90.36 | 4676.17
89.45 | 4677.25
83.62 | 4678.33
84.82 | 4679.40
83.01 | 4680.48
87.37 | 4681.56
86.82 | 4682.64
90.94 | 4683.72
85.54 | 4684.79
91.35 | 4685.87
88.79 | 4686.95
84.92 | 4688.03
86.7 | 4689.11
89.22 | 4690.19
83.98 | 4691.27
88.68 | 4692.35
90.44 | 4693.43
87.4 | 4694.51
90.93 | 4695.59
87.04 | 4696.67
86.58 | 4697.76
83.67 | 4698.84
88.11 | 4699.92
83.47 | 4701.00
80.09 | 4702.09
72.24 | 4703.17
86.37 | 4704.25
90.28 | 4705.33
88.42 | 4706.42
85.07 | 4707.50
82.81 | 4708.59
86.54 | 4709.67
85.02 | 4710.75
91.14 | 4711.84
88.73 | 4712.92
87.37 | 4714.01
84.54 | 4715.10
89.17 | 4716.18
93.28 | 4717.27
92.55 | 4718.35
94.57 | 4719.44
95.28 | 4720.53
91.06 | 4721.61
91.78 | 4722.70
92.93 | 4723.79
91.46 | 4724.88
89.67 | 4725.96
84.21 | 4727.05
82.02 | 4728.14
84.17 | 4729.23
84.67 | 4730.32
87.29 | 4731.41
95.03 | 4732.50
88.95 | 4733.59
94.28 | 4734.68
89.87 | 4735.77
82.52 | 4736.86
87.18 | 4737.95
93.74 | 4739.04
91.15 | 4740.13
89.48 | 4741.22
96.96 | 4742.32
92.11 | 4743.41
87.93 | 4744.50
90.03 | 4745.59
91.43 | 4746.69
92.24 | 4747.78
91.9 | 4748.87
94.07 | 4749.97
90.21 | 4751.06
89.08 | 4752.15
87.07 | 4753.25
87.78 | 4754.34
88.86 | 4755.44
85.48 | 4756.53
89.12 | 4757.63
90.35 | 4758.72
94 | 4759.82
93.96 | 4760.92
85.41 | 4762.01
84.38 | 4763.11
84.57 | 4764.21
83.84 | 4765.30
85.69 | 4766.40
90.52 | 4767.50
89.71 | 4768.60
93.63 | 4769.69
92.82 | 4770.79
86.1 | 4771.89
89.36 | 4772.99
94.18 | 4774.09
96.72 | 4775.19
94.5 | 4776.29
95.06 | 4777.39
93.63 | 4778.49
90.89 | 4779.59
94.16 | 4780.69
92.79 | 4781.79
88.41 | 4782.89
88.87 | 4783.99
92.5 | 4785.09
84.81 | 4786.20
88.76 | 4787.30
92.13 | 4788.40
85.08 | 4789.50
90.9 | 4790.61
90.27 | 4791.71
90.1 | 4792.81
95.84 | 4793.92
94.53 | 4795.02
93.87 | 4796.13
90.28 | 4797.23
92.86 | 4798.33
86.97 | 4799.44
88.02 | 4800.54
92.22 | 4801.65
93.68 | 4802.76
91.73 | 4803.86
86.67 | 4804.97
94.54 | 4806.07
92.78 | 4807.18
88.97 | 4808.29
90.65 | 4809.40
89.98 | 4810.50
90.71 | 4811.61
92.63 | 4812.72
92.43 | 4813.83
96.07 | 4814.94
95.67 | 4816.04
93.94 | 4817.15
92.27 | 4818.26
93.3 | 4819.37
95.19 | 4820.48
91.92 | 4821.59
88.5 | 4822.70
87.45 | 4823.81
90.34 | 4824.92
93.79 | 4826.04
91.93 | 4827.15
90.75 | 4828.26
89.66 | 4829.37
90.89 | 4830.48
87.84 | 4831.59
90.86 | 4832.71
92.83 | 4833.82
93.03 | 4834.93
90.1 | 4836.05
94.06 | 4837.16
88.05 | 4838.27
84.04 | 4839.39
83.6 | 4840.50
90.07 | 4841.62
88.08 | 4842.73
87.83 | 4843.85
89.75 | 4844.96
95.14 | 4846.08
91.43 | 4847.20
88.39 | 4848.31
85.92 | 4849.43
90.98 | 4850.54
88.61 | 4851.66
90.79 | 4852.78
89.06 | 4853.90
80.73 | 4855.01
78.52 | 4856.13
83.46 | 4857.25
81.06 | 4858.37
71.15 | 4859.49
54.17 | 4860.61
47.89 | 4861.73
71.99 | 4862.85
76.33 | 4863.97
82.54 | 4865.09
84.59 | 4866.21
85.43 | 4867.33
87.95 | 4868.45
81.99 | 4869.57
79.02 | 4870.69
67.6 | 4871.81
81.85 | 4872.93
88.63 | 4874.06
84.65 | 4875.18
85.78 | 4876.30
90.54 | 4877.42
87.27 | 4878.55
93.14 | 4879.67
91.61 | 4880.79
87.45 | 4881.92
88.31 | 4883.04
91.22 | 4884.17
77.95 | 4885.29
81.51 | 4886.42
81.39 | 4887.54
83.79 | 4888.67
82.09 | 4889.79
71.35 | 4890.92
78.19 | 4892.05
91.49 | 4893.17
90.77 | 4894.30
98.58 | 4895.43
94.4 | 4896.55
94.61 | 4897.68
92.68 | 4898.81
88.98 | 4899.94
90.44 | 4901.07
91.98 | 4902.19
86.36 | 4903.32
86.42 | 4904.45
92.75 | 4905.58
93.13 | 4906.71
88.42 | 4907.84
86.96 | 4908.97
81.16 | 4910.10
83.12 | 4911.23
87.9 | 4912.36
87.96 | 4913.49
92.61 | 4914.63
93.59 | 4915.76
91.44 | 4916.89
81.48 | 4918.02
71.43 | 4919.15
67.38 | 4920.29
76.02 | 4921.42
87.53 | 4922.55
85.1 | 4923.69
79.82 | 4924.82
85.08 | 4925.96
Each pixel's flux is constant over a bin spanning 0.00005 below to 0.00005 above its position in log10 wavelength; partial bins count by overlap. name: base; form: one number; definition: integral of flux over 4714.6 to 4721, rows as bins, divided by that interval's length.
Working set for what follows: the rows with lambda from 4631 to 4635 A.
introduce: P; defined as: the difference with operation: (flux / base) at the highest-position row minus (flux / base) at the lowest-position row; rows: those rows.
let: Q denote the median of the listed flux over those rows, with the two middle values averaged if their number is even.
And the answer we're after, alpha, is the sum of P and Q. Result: 92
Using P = -0.05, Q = 92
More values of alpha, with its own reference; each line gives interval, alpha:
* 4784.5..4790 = 89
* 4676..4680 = 87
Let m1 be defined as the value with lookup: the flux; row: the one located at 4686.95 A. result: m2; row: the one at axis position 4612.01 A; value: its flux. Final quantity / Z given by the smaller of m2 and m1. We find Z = 88.8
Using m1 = 88.79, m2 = 92.21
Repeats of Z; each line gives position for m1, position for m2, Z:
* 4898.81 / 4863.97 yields 76.3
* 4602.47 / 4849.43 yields 85.9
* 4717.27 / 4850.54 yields 91.0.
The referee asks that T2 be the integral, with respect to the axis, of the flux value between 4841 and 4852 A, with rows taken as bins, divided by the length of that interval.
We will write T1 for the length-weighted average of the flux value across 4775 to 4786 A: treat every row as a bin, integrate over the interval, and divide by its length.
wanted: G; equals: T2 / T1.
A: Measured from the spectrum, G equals 0.97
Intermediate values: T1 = 92.4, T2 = 89.6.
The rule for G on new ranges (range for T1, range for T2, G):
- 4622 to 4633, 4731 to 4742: 0.98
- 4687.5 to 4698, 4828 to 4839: 1.04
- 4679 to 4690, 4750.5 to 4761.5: 1.03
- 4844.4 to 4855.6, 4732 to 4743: 1.02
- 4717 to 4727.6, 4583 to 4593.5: 0.98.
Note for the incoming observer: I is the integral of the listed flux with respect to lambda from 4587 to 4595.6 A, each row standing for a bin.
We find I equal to 775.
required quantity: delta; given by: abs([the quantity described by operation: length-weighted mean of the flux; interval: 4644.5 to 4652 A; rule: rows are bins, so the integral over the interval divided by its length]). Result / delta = 86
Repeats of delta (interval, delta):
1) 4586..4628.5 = 91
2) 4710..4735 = 89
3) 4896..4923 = 87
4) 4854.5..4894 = 81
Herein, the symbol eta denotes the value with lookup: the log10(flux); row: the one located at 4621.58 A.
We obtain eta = 1.98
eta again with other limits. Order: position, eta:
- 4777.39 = 1.98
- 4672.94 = 1.93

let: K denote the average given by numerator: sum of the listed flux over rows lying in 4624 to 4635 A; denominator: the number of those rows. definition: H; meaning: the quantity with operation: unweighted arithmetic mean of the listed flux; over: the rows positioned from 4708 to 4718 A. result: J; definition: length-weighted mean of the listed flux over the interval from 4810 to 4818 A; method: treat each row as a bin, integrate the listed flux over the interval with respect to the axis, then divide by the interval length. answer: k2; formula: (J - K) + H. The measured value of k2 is 89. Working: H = 88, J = 93.1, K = 91.5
